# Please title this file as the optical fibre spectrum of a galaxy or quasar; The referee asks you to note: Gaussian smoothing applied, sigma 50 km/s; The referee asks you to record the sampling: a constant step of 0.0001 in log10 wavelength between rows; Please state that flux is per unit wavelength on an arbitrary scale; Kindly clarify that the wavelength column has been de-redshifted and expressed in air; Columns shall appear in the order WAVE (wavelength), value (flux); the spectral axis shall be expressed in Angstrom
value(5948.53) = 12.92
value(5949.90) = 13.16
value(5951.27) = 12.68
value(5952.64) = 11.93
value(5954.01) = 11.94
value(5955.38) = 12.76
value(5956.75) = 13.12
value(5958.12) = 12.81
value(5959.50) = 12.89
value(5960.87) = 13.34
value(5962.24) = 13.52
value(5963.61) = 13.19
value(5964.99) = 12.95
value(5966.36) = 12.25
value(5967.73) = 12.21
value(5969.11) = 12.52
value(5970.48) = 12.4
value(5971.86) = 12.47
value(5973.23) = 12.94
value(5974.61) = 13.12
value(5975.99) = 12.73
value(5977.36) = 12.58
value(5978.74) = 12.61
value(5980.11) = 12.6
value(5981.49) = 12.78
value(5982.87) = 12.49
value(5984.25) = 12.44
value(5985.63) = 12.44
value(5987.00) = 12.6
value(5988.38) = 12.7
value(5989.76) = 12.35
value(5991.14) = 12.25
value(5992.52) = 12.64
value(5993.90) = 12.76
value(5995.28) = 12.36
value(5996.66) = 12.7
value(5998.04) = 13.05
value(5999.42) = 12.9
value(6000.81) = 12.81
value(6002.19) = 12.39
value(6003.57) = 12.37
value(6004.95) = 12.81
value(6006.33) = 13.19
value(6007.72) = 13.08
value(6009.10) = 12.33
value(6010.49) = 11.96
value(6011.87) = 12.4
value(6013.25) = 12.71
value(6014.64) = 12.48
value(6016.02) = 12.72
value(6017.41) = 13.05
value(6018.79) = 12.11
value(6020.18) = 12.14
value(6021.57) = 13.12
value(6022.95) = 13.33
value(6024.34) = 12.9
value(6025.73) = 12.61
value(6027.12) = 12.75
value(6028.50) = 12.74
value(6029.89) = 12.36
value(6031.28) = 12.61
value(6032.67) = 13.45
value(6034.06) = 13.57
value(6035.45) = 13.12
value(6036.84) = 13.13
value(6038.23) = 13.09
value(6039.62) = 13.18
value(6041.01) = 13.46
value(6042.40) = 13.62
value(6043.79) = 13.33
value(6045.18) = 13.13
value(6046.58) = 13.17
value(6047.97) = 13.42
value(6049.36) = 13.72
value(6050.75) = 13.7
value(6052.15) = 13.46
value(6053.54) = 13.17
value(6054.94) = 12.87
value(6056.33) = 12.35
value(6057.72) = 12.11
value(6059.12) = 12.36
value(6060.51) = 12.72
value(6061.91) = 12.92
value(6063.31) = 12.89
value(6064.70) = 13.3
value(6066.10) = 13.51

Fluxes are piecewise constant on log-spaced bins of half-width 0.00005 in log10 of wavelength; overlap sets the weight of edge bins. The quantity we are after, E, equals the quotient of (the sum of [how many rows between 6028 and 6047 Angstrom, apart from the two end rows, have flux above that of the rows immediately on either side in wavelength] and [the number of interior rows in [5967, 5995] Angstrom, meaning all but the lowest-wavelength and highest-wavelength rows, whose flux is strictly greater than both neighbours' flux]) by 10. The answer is 0.8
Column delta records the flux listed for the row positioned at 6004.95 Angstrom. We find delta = 12.81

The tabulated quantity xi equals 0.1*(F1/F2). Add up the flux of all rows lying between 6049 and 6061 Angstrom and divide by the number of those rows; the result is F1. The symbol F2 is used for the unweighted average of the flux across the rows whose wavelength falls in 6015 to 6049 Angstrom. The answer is 0.0995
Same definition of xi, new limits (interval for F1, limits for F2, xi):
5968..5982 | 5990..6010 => 0.0999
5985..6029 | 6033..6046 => 0.0952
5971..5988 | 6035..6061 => 0.0965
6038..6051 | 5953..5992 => 0.1055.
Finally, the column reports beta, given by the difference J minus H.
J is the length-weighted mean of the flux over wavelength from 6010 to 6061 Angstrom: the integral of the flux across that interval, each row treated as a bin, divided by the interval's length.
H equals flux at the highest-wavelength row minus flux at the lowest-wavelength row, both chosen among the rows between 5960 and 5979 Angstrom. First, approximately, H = -0.7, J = 12.9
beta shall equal 13.7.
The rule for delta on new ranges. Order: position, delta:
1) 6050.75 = 13.7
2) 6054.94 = 12.87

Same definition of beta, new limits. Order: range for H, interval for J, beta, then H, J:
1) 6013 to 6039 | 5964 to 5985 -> 12.2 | 0.4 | 12.6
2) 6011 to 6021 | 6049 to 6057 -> 13.5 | -0.3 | 13.2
